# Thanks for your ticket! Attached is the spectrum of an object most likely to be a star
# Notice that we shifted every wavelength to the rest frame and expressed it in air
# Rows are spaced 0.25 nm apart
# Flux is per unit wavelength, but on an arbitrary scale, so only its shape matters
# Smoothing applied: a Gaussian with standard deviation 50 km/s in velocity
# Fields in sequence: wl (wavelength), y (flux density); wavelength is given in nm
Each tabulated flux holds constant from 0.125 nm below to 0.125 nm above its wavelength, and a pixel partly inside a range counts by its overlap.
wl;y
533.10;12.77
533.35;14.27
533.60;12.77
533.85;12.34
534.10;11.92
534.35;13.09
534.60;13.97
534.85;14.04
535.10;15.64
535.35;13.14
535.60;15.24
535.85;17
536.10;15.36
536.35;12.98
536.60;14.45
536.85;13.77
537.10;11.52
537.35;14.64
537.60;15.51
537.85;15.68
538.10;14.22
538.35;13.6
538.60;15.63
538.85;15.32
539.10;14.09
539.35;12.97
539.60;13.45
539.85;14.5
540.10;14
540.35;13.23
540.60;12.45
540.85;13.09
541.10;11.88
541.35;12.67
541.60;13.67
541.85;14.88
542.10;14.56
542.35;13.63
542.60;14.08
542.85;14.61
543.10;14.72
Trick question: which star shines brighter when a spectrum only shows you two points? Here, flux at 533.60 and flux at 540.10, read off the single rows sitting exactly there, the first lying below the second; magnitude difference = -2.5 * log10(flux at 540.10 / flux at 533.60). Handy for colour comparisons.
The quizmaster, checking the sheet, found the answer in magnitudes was -0.10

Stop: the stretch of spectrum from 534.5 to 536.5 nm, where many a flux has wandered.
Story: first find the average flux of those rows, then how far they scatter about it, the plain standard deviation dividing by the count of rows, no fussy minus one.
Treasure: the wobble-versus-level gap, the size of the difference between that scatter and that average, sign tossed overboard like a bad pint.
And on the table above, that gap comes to 13.4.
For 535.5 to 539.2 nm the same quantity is 13.3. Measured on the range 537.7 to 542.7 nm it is 12.9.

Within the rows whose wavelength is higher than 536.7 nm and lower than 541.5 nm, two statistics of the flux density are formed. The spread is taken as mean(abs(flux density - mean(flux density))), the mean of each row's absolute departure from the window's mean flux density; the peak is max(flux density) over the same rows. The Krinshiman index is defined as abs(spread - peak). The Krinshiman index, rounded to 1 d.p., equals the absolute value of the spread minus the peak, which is 14.7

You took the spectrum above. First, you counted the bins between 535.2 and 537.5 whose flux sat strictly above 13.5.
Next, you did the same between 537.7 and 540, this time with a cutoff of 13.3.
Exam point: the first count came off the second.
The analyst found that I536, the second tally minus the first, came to 2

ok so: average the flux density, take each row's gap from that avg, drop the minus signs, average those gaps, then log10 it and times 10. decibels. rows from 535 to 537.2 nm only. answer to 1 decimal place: 1.2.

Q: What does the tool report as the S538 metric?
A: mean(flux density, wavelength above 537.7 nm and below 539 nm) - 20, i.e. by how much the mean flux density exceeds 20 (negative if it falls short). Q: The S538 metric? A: -5.11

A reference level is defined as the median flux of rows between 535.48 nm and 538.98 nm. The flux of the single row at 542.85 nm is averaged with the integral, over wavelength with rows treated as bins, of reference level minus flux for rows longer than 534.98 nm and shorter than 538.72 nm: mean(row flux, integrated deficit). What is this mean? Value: 8.0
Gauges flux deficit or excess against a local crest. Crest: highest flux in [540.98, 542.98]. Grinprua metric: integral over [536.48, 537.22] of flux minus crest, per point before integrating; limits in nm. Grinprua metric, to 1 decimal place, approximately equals -1.2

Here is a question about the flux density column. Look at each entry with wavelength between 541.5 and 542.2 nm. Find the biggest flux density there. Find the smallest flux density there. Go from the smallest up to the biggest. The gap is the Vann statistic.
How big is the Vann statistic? 1.2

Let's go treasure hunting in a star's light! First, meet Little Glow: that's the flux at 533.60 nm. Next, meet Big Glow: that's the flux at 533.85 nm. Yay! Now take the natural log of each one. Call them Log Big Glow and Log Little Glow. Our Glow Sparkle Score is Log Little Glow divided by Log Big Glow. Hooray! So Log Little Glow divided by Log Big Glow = 1.01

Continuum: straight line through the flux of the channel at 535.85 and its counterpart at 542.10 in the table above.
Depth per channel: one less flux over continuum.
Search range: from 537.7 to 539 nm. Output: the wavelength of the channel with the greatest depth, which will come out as 538.35 nm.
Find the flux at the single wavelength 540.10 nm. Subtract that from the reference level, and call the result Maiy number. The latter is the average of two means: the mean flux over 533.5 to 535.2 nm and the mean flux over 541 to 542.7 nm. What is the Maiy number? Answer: -0.5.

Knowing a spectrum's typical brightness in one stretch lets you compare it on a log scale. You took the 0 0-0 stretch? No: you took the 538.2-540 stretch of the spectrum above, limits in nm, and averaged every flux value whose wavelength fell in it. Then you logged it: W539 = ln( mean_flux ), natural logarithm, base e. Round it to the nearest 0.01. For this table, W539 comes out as 2.65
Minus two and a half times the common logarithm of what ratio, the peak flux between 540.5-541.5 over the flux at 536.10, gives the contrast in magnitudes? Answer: 0.17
